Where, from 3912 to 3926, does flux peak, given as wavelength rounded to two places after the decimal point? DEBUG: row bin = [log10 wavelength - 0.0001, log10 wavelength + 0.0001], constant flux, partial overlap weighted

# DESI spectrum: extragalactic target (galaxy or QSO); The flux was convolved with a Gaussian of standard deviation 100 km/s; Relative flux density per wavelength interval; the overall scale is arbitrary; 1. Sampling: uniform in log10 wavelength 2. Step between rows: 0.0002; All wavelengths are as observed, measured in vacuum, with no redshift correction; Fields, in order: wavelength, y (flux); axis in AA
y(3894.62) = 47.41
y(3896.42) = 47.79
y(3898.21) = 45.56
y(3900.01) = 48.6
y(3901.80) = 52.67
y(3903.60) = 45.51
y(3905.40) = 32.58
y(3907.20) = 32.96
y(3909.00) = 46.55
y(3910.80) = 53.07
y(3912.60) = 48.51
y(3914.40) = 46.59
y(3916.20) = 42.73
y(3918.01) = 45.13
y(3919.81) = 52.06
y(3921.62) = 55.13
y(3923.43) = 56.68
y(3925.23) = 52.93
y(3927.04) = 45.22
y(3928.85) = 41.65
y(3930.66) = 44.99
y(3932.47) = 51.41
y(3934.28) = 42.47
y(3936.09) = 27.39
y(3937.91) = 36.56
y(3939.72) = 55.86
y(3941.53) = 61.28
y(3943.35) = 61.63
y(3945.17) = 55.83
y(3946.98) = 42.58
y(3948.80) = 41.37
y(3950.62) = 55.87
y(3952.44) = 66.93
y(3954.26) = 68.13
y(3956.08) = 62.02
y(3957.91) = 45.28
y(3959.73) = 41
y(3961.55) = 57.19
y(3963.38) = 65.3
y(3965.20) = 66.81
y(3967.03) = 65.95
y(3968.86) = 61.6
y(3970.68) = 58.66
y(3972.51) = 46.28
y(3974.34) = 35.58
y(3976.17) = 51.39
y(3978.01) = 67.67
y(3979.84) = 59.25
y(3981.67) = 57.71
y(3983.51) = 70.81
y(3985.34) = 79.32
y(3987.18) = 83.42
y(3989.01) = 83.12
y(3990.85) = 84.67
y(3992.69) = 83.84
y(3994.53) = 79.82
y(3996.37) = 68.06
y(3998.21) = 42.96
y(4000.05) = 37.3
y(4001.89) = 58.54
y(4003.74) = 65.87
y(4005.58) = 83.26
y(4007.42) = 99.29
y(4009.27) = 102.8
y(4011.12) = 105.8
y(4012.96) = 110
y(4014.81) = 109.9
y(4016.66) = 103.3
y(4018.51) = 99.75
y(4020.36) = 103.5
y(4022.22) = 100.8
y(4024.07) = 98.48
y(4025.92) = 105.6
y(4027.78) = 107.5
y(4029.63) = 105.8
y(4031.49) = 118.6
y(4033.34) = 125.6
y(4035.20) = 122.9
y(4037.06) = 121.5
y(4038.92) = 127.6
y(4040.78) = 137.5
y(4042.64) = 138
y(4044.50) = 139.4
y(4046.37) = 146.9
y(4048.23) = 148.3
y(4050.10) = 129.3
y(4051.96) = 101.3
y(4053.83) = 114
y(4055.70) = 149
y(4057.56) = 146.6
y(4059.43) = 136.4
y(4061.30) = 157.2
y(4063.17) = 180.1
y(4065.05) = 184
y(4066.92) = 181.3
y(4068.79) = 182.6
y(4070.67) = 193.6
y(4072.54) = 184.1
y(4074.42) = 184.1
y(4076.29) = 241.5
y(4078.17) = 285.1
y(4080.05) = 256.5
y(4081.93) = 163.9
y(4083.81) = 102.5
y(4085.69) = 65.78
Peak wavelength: 3923.43 AA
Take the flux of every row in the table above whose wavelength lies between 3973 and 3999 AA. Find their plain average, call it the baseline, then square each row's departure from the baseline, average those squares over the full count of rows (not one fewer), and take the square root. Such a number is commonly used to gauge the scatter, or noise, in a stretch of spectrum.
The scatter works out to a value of 15.6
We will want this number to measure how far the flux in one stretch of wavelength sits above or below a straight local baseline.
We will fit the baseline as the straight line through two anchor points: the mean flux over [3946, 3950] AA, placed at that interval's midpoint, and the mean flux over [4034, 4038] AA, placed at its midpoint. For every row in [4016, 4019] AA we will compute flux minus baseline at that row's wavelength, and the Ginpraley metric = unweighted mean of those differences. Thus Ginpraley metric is -4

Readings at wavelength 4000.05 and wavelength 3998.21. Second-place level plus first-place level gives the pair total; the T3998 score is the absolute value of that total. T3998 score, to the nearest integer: 80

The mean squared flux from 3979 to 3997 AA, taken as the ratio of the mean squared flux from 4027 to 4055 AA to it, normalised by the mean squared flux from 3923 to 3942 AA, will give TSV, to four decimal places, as 0.0012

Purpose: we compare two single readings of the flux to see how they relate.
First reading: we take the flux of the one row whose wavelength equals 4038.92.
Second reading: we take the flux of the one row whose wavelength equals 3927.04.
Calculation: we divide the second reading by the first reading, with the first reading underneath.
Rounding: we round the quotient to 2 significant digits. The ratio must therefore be 0.35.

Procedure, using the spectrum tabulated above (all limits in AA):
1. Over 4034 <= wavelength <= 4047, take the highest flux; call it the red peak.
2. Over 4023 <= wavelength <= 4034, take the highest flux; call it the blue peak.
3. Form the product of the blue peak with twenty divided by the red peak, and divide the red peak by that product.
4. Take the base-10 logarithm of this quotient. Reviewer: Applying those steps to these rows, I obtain 0.93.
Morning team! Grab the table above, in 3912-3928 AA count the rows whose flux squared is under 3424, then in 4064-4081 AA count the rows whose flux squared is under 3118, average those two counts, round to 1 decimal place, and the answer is 4.5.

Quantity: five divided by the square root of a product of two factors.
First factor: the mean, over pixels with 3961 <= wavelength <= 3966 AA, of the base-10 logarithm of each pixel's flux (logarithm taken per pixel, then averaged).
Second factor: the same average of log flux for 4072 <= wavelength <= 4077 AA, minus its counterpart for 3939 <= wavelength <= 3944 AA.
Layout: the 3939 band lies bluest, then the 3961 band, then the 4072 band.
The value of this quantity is 5.1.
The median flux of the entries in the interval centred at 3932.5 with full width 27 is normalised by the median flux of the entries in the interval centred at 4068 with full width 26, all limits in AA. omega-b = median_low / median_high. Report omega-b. 0.28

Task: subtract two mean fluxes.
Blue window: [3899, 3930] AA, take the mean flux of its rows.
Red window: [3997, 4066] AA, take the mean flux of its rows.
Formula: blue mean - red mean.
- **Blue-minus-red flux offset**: -68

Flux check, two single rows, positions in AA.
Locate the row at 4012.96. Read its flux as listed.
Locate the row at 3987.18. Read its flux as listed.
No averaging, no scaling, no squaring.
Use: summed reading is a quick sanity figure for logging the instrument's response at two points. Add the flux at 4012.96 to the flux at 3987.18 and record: 193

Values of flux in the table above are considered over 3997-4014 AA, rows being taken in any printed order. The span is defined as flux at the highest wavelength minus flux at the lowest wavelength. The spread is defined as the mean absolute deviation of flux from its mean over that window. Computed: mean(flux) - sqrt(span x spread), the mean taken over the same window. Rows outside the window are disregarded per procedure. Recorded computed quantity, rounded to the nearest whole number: 38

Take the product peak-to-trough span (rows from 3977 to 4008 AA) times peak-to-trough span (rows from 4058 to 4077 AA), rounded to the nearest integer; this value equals 6515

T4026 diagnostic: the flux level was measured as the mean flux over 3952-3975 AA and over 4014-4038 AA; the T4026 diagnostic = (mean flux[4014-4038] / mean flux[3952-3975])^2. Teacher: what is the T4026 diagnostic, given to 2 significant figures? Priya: 3.7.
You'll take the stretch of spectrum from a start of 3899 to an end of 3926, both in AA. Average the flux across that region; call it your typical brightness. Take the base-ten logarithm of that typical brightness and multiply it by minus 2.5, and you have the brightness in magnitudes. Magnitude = -4.2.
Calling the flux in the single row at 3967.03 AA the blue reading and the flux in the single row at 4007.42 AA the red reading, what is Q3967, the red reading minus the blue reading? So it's 33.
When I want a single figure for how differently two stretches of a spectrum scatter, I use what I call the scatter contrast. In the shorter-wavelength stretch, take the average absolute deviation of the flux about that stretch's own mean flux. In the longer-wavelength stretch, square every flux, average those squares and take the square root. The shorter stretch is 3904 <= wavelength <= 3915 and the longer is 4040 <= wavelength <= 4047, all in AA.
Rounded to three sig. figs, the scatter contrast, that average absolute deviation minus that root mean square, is -133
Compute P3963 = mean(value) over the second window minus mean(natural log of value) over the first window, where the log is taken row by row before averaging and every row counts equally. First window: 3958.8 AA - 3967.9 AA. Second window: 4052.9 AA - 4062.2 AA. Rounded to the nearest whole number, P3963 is 137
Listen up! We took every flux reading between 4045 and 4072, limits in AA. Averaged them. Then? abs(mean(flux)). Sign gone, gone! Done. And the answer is 154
